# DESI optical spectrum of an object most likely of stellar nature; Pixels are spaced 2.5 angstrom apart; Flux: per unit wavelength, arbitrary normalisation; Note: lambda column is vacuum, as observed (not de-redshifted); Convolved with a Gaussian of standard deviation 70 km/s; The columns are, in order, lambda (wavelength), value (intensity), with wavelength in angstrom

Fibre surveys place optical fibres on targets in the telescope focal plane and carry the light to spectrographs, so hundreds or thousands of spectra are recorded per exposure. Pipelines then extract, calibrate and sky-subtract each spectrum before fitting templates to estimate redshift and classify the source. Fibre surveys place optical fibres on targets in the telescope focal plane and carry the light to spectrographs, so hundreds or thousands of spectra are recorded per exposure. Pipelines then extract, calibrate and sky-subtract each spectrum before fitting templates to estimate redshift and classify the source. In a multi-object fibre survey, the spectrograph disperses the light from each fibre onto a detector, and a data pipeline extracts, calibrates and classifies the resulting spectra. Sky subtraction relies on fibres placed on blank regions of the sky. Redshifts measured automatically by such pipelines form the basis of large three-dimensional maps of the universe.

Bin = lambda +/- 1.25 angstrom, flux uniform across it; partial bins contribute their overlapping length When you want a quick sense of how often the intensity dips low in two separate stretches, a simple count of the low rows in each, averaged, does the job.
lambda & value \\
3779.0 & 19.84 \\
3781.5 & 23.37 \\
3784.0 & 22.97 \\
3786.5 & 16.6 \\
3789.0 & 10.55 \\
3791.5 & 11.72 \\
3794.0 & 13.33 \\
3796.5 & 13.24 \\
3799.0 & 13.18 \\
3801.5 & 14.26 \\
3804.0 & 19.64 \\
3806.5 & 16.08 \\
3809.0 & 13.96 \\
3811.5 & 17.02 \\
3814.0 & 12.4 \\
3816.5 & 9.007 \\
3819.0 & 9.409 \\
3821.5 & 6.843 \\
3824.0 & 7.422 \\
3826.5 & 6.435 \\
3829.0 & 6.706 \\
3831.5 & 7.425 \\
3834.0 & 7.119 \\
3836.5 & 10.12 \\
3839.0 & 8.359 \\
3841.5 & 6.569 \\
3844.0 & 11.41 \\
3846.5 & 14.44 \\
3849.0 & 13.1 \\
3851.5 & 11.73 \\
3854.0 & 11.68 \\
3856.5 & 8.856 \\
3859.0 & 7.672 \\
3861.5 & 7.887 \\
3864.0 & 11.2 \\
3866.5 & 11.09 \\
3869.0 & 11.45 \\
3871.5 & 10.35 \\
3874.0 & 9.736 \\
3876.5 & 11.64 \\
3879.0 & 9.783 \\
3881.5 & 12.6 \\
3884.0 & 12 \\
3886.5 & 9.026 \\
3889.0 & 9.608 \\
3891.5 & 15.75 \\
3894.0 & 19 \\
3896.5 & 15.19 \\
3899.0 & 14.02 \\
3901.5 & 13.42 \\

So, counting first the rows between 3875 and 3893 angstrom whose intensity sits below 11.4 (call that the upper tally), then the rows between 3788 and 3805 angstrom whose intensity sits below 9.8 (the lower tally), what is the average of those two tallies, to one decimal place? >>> 1.5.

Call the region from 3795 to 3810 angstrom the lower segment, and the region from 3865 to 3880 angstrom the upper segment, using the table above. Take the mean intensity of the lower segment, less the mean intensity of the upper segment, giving 4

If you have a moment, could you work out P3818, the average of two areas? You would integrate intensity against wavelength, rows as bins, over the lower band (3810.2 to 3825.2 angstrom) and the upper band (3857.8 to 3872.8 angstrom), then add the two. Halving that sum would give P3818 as 152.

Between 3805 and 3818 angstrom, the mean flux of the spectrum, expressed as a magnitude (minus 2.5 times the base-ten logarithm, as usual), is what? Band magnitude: -2.8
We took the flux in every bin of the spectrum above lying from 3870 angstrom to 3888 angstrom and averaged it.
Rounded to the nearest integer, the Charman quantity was 11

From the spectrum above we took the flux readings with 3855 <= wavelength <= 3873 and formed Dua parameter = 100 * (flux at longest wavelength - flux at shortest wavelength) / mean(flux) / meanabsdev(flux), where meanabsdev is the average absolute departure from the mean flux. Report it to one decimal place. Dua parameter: 10.8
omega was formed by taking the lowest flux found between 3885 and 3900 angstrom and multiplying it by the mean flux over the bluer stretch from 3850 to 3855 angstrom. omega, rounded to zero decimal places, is 106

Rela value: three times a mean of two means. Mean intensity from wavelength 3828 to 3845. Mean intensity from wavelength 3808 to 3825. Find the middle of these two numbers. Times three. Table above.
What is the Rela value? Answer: 29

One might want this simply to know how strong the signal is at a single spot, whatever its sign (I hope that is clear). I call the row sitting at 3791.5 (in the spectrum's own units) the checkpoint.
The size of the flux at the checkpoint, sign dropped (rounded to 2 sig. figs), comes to 12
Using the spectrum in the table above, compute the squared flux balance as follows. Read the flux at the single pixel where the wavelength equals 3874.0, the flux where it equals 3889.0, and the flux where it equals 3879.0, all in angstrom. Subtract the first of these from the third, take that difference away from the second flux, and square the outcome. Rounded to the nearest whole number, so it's 91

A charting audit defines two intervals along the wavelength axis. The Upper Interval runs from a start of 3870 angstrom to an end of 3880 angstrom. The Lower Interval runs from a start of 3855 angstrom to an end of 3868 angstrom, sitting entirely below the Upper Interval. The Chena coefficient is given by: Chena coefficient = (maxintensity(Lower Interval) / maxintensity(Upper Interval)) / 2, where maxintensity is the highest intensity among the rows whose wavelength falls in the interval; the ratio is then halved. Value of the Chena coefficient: 0.48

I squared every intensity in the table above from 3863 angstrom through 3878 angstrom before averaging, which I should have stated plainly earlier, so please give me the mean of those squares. 119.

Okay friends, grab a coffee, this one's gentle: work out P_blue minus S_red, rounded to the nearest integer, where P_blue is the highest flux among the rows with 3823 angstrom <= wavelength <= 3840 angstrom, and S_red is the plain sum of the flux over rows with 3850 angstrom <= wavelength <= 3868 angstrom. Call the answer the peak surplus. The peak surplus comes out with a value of -60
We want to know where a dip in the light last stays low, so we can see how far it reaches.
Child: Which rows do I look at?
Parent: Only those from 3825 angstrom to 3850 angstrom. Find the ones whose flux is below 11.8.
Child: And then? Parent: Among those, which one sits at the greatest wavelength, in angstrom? 3844.0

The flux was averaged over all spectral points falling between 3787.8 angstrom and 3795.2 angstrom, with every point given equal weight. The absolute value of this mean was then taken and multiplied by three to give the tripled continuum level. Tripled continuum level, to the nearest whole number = 36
